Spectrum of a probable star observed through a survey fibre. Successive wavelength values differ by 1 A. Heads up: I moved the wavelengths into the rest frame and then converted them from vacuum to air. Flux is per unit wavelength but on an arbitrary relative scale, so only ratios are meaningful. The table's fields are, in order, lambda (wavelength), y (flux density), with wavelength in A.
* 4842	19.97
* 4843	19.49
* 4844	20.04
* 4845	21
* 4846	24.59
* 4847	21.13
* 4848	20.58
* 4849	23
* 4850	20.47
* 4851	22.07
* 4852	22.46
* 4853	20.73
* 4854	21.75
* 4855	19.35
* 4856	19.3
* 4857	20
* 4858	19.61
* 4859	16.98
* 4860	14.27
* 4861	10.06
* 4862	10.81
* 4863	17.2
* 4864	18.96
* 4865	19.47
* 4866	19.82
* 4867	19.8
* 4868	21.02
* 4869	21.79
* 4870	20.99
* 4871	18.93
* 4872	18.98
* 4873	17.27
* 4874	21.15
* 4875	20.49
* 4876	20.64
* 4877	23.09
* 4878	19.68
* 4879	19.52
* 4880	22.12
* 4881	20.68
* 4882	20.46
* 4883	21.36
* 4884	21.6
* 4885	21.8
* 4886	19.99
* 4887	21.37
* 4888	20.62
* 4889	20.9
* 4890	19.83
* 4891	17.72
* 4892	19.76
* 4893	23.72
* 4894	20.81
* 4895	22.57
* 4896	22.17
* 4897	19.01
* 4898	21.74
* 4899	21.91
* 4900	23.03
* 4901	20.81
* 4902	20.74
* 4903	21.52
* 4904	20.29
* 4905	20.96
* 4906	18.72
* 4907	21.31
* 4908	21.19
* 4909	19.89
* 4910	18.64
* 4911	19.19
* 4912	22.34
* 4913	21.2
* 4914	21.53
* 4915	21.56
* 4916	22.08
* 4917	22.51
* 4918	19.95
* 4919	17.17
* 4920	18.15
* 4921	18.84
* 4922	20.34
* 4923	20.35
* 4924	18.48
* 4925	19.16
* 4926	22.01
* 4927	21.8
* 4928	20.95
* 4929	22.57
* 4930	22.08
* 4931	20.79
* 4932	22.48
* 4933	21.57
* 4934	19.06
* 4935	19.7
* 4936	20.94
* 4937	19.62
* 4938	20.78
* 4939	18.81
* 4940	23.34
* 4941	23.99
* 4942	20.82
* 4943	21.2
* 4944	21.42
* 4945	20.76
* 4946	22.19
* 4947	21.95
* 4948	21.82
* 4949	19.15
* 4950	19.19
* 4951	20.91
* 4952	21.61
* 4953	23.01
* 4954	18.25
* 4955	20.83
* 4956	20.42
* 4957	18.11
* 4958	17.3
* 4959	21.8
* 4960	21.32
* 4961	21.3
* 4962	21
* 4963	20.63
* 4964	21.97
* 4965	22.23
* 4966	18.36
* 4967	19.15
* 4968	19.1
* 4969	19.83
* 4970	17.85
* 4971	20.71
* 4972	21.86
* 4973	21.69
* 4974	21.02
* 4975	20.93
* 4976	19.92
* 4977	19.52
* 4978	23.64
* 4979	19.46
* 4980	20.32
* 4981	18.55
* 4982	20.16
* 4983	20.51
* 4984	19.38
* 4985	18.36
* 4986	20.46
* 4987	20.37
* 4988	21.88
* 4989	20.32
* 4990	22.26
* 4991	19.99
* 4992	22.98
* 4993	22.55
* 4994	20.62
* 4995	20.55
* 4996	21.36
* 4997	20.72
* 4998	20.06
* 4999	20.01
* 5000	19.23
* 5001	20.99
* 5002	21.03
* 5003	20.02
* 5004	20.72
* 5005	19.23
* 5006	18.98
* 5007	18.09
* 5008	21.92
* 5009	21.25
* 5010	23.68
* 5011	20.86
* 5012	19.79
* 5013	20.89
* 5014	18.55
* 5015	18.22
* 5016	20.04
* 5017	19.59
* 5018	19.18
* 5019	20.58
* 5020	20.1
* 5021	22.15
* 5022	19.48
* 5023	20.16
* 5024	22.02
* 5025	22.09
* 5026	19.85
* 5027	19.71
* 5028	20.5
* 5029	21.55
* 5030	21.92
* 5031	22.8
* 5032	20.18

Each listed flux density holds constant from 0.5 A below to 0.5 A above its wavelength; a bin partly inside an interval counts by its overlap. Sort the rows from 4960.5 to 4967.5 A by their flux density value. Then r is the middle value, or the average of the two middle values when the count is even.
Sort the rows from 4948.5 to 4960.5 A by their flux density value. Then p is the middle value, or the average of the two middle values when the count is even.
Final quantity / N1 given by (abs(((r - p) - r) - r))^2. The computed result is 1733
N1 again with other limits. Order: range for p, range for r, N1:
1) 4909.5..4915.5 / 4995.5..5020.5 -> 1716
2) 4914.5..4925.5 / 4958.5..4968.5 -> 1689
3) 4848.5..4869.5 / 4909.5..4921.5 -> 1630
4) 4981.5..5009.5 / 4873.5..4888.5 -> 1695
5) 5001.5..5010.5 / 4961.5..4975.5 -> 1726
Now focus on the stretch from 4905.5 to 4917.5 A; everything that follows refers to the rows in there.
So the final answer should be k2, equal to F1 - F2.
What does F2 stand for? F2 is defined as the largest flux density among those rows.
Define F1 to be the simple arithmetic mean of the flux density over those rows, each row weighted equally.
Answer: -1.7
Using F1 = 20.8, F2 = 22.51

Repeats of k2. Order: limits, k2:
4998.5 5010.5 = -3.3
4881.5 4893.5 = -3.0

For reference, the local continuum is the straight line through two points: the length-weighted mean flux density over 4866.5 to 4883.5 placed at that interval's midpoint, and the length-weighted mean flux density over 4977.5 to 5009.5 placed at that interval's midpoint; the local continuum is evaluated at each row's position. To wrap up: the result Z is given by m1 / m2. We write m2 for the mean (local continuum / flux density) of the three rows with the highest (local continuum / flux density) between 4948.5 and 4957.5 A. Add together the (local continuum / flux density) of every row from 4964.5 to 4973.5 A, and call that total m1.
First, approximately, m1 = 9.2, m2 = 1.11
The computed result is 8.3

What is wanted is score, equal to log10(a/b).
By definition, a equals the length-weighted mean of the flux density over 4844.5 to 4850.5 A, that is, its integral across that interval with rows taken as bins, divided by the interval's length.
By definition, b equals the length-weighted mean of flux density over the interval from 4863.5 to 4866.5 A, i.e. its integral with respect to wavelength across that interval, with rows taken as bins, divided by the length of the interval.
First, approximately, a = 21.8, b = 19.4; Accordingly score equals 0.050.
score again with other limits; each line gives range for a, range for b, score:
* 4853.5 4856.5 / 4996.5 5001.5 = -0.001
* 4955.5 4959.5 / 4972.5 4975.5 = -0.039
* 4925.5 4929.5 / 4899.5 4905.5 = 0.012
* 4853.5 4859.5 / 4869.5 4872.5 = -0.003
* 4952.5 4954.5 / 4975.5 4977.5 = 0.020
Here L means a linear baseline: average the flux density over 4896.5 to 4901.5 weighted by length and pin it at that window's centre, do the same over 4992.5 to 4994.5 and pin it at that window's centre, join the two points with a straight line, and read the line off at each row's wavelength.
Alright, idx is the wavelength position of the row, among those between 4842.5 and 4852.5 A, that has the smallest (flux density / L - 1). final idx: 4843 A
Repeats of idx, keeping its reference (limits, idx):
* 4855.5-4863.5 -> 4861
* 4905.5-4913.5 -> 4910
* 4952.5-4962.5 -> 4958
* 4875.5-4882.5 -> 4879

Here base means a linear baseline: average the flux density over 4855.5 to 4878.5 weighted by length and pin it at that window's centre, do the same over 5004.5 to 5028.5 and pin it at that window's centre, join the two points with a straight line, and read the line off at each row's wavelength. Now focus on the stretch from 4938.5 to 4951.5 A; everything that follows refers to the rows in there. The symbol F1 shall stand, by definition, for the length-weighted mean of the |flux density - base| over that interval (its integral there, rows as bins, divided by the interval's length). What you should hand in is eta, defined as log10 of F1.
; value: 0.28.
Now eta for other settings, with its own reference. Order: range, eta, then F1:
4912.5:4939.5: 0.21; 1.62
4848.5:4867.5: 0.42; 2.65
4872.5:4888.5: 0.32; 2.08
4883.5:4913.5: 0.29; 1.95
